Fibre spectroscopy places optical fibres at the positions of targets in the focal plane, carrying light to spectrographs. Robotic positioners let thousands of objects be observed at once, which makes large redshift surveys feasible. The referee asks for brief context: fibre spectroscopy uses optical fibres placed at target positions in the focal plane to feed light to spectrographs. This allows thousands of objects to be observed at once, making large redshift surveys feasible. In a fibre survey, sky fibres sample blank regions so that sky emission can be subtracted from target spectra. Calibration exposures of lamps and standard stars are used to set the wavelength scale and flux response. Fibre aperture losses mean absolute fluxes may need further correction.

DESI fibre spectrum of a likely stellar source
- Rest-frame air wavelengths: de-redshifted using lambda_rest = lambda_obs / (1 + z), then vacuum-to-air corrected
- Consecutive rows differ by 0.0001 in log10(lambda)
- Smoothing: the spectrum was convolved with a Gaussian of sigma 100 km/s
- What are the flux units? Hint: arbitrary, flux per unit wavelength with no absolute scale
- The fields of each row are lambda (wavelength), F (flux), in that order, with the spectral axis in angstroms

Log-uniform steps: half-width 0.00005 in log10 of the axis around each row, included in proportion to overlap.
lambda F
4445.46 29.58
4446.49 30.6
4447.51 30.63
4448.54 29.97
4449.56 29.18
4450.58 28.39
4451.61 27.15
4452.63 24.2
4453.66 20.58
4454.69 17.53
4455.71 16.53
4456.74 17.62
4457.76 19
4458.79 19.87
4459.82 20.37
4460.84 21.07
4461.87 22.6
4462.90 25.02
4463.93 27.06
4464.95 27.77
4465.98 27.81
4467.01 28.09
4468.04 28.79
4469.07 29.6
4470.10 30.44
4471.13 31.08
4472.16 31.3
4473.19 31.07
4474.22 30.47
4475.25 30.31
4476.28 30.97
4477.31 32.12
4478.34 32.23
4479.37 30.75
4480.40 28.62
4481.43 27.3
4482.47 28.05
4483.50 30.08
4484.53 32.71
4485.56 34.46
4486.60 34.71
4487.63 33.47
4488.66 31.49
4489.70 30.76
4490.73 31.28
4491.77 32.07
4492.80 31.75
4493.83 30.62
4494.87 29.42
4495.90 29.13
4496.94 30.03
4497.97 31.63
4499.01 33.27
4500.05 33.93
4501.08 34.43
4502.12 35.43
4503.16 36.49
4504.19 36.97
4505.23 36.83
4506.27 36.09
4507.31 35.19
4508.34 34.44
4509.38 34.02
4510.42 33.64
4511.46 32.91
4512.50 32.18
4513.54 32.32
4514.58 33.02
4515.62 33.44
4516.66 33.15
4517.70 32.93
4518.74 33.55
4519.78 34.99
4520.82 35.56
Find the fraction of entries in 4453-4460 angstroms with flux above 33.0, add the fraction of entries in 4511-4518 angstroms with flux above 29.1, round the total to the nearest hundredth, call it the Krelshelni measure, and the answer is 1.00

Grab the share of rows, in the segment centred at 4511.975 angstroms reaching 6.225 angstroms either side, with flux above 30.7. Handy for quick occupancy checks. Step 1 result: 1.00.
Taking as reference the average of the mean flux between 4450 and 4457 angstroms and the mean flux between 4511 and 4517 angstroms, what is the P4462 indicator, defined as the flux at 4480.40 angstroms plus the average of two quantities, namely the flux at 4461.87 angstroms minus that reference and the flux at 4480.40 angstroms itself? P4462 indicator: 41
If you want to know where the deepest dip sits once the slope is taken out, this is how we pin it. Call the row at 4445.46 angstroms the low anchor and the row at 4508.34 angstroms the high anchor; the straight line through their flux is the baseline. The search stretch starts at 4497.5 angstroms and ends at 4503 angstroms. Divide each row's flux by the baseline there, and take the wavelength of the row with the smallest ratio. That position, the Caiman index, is 4497.97 angstroms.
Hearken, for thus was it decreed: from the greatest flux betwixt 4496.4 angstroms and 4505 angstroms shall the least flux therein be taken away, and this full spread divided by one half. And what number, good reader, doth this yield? 14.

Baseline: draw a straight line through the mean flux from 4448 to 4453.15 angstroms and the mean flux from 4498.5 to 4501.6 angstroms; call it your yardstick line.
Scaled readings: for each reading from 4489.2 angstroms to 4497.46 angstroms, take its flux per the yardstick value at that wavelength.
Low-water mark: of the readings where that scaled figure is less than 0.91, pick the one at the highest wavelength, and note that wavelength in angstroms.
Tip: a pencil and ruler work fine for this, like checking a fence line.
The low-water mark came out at 4496.94 angstroms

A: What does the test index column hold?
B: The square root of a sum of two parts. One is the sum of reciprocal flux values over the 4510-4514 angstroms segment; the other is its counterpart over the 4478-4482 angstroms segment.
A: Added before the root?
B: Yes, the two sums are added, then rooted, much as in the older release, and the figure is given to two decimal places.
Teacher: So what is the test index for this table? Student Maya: 0.51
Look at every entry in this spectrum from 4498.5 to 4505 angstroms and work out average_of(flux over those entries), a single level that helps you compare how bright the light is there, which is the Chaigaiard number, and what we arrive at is 35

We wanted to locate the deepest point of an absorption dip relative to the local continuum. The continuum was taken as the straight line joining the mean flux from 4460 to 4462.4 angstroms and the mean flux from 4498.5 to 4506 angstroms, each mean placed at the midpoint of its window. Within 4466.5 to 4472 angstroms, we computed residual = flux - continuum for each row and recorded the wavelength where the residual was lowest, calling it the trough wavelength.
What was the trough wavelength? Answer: 4467.01 angstroms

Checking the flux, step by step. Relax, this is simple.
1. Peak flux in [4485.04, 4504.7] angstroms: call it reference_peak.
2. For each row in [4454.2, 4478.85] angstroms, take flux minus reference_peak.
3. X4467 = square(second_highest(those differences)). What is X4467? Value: 24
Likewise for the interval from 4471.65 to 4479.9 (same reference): 24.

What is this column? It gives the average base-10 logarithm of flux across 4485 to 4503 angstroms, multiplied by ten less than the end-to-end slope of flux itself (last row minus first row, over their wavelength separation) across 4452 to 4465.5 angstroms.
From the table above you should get -14.6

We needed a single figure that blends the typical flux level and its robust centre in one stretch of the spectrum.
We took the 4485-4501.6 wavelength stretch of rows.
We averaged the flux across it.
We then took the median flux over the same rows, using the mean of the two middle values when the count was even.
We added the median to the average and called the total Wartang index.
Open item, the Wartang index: 64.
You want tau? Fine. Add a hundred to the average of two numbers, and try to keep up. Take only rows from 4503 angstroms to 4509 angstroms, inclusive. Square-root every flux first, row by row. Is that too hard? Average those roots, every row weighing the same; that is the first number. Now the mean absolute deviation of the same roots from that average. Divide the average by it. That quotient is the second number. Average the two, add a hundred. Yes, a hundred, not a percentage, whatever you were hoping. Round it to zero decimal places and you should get 148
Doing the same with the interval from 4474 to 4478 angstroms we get 157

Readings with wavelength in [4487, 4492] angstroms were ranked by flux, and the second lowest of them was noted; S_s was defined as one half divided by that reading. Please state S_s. 0.0160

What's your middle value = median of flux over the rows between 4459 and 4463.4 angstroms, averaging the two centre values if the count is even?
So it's 22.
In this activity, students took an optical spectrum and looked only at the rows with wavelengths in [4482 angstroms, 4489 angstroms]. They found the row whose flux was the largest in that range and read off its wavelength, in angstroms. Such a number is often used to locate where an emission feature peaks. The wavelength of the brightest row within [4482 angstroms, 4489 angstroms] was 4486.60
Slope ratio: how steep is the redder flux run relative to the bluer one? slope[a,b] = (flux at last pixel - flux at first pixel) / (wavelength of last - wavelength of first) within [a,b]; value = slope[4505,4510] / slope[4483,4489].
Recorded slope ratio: -2.5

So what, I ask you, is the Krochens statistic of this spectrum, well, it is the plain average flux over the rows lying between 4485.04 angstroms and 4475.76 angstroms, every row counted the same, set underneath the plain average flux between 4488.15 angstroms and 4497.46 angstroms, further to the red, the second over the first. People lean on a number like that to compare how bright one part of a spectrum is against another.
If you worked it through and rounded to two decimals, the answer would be 1.01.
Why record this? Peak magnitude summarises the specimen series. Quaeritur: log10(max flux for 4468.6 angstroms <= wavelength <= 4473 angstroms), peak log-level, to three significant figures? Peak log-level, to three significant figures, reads 1.50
